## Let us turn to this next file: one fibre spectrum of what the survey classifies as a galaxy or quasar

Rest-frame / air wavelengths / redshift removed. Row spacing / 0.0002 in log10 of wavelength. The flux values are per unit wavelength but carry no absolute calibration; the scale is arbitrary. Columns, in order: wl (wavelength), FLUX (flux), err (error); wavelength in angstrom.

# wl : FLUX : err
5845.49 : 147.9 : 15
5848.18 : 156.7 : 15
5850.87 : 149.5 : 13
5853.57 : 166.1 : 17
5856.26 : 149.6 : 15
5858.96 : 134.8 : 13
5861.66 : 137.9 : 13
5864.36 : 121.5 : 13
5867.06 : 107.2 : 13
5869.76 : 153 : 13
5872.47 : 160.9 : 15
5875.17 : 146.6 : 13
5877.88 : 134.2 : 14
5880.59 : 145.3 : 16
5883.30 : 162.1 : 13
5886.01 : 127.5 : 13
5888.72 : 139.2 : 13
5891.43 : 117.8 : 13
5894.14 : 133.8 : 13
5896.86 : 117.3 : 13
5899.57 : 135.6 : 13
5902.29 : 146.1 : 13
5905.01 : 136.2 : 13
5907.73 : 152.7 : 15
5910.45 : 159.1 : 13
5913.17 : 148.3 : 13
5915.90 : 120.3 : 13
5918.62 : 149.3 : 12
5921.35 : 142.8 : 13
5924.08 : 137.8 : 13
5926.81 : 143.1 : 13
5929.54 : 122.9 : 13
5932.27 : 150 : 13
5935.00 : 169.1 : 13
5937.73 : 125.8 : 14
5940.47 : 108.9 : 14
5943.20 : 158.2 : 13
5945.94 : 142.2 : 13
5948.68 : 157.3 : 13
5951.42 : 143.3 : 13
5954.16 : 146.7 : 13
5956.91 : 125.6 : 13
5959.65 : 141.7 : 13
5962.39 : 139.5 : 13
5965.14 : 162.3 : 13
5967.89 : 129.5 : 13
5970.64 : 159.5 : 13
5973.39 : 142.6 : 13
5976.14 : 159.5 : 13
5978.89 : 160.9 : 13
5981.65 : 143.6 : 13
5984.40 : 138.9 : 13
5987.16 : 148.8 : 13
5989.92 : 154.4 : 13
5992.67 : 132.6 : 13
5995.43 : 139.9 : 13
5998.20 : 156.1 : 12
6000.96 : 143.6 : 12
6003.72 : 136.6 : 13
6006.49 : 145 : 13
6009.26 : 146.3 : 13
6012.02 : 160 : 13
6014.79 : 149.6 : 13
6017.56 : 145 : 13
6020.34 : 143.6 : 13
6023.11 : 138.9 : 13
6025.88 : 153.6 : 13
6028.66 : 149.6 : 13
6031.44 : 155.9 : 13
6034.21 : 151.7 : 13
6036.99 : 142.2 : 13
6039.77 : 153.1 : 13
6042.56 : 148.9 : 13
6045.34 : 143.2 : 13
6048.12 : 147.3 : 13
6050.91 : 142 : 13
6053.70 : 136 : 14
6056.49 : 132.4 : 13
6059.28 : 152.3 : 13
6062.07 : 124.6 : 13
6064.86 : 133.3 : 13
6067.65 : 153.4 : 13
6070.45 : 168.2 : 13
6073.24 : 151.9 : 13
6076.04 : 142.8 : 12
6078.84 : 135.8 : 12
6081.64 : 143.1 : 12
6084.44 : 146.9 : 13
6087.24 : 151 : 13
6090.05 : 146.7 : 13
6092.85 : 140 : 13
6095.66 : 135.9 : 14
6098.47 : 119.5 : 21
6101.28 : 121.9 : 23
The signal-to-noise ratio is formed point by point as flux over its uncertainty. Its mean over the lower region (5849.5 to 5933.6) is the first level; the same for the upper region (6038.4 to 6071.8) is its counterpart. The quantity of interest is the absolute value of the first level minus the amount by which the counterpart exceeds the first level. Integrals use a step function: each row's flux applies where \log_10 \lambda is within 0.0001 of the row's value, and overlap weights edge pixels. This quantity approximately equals 9.9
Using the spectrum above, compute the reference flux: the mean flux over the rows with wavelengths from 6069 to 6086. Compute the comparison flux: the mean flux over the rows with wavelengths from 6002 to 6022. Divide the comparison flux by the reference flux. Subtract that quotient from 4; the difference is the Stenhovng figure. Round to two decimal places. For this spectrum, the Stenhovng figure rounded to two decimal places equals 3.01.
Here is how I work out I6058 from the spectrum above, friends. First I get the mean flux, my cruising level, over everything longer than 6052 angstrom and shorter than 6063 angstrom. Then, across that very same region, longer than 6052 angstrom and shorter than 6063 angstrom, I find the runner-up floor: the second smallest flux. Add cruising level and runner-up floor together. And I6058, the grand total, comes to 269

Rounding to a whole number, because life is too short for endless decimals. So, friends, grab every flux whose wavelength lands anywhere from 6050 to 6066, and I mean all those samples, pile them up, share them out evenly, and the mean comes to 137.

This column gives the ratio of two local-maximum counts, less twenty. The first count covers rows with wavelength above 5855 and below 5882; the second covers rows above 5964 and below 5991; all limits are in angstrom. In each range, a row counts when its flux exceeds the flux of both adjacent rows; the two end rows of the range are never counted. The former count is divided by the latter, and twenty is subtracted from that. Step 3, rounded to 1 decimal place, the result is -19.0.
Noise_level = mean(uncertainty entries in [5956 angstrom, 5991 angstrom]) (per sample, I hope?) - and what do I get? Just 13.00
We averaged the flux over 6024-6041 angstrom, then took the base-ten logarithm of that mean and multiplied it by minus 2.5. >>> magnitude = -5.45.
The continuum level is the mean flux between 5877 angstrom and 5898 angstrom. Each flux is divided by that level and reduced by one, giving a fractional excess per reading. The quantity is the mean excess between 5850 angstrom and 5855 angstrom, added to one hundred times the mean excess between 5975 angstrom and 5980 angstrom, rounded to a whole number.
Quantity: 19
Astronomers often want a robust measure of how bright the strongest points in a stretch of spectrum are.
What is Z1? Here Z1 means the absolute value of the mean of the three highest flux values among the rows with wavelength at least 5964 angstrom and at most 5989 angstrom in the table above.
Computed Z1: 160.9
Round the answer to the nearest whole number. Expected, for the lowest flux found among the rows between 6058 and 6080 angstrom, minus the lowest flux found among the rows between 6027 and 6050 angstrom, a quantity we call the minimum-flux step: -18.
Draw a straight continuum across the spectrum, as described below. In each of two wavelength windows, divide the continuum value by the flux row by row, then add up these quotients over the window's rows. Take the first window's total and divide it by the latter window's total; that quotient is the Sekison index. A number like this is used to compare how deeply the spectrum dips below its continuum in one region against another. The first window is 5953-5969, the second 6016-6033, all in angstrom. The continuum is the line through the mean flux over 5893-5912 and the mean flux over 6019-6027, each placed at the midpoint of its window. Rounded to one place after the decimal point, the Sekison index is 1.0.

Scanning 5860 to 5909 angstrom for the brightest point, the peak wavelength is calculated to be 5883.30 angstrom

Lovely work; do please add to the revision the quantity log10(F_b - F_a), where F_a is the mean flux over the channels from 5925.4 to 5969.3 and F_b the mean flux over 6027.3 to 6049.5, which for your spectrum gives 0.87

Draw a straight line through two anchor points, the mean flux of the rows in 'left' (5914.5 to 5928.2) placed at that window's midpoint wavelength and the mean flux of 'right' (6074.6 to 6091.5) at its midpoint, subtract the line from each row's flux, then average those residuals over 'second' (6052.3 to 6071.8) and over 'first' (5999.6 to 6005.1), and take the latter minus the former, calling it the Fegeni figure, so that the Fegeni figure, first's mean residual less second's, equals -1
